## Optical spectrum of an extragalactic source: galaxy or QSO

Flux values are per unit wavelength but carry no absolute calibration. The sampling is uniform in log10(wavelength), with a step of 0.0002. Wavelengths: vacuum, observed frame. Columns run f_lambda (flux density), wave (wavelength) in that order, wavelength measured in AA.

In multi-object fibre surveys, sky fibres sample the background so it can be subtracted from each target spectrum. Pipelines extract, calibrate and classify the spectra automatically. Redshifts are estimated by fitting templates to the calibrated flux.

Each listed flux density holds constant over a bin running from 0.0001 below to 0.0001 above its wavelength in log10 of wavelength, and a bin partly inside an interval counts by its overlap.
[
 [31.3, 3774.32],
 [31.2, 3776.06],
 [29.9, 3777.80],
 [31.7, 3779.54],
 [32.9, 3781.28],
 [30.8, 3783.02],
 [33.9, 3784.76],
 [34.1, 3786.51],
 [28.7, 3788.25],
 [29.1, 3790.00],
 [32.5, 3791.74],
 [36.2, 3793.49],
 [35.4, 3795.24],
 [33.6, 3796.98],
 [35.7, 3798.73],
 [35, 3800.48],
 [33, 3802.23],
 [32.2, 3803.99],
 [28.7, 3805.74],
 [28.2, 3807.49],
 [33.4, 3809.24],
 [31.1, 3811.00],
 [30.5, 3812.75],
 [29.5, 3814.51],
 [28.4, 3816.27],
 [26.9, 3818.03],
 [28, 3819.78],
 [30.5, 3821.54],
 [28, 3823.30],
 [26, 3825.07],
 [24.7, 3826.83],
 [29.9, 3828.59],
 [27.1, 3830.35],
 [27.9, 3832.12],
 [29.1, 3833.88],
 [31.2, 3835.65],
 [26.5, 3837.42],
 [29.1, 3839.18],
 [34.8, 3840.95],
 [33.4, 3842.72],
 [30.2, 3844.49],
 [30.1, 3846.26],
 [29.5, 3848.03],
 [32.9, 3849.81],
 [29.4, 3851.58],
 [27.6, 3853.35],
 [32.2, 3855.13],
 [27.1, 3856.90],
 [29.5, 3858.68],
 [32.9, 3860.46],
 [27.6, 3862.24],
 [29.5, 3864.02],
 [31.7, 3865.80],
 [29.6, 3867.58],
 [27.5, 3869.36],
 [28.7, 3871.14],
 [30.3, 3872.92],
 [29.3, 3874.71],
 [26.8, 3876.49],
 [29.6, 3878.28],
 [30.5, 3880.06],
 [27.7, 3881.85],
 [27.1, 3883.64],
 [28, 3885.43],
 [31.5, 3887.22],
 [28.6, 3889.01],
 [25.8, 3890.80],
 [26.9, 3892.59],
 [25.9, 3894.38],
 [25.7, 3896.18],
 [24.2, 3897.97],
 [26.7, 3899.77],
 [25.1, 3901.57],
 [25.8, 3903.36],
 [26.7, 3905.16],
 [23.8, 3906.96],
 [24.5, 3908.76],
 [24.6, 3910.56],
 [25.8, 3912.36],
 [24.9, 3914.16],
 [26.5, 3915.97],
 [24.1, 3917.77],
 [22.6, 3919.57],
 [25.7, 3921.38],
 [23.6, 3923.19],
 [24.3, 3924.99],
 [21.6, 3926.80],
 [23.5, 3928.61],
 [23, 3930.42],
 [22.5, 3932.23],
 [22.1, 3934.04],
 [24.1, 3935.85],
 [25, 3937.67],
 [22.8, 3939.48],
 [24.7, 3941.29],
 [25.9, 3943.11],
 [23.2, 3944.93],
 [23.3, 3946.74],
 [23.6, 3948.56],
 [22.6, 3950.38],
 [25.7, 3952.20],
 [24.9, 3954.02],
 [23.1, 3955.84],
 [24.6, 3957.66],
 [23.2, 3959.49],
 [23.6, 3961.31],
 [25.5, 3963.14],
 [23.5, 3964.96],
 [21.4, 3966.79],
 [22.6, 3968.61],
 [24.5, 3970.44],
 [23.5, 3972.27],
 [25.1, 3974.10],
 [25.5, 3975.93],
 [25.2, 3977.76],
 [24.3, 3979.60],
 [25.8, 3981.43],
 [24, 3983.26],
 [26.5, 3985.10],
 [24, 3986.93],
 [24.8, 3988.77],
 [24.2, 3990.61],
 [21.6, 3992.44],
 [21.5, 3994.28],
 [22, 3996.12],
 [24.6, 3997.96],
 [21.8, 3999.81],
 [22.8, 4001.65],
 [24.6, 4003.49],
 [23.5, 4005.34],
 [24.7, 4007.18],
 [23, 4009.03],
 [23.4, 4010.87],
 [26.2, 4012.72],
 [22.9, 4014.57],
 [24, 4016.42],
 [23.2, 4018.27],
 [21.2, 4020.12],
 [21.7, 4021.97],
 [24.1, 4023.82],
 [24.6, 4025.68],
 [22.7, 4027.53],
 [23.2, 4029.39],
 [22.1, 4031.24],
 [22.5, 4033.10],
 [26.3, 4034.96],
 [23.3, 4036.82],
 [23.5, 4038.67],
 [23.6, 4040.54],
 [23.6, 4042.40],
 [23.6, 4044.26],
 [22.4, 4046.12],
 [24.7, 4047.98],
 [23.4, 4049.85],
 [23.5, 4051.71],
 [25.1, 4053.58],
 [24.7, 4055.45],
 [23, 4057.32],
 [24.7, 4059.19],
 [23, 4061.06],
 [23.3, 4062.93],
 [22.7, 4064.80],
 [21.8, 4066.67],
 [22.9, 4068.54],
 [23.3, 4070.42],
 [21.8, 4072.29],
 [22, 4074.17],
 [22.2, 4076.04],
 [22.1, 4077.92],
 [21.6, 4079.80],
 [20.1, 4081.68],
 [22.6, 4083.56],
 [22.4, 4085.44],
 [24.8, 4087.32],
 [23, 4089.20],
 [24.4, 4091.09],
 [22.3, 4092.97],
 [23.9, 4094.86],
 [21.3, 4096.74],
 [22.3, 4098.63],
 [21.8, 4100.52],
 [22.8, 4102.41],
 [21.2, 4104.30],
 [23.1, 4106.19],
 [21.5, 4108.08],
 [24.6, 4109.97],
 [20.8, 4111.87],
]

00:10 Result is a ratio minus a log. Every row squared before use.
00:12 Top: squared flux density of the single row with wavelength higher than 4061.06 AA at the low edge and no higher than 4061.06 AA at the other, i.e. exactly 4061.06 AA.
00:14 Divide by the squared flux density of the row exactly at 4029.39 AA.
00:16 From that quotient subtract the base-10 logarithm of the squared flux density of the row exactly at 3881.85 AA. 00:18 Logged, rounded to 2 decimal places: -1.90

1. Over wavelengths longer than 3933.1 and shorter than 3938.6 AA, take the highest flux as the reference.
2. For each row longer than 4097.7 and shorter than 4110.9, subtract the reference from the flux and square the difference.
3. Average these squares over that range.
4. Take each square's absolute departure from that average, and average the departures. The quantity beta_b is 4.1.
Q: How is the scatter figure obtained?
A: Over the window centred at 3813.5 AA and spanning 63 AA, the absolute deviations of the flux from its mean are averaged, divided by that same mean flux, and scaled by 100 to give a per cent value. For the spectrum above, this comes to 8.3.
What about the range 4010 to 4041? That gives 4.1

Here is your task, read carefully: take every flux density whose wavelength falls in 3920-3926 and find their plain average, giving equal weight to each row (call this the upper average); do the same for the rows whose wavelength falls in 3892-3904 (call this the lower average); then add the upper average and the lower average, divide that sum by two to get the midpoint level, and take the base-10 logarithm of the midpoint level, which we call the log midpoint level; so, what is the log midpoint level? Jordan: 1.40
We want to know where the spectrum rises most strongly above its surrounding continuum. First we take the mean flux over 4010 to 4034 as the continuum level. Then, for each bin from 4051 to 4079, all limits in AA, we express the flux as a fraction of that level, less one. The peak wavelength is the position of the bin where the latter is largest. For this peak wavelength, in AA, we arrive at 4053.58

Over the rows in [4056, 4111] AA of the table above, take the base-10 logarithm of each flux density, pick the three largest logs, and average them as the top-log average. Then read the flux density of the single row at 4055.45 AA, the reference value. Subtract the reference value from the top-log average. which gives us -23.3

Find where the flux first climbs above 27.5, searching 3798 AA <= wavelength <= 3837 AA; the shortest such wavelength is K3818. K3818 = 3798.73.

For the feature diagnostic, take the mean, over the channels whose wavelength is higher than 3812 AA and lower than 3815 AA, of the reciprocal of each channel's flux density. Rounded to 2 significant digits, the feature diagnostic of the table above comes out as 0.033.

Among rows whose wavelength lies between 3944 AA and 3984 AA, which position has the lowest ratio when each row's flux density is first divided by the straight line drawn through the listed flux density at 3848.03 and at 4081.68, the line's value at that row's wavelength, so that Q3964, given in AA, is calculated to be 3966.79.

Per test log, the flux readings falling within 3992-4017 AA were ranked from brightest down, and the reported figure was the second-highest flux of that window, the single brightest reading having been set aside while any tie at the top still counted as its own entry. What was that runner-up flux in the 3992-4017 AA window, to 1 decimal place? 24.7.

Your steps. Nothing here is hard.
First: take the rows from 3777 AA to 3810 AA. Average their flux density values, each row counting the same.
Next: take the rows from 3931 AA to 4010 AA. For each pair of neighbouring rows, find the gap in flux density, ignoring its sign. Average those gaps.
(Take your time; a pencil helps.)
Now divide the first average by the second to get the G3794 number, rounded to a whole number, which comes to 23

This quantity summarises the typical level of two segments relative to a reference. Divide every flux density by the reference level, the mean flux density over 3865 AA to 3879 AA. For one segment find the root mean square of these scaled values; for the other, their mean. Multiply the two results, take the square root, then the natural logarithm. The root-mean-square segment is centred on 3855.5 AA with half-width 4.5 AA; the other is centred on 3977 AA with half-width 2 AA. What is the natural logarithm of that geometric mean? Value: -0.07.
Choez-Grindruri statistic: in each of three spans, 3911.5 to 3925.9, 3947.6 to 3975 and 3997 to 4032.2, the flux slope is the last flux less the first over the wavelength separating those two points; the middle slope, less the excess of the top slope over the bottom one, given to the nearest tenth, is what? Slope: 0.0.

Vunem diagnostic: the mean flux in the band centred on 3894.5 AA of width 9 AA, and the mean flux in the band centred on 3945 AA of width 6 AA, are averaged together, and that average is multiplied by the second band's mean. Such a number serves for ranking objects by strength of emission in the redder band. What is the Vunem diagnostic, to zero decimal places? 601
